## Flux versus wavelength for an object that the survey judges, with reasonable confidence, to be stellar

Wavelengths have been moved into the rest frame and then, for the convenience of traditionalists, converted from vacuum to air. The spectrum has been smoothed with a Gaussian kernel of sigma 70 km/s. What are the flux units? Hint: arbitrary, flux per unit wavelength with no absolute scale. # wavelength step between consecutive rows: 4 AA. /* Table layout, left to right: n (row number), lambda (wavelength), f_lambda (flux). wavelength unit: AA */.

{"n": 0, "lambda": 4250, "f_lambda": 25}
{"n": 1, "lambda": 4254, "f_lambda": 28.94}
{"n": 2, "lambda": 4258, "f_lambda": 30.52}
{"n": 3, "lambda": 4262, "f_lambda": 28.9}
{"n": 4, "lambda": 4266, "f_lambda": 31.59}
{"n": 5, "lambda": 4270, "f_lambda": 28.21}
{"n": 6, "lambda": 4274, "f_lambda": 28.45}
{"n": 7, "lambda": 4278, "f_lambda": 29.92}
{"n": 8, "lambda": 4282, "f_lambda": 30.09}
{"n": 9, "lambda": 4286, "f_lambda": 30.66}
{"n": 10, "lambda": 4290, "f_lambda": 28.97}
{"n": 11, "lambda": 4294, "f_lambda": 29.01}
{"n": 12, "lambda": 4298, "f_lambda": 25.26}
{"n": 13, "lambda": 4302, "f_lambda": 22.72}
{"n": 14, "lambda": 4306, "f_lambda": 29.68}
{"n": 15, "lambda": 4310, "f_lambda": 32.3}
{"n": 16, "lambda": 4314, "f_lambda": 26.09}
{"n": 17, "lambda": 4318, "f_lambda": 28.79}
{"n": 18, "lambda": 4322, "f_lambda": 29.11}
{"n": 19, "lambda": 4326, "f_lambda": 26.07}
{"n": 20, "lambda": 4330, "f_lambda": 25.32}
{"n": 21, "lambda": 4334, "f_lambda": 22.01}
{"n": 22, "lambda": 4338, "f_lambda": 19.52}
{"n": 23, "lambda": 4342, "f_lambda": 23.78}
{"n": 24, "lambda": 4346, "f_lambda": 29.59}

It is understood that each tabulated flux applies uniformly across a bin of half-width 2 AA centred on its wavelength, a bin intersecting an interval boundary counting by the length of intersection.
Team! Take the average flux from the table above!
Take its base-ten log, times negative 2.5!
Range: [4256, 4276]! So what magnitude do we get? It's -3.68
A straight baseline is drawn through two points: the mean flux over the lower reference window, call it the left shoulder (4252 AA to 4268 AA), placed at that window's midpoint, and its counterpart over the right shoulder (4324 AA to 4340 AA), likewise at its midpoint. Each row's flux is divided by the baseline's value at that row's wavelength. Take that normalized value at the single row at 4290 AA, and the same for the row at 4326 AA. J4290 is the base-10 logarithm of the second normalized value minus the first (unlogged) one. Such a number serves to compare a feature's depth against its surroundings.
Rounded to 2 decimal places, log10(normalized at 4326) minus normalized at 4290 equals -1.03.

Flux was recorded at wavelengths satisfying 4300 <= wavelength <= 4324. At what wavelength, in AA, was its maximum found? 4310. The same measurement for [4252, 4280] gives 4266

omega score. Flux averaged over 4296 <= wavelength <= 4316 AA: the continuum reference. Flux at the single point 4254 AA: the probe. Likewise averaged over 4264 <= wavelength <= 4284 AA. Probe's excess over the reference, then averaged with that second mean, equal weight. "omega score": 15.7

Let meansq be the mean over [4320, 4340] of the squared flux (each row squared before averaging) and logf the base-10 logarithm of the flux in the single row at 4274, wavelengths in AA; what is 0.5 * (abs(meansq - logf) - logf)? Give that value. 302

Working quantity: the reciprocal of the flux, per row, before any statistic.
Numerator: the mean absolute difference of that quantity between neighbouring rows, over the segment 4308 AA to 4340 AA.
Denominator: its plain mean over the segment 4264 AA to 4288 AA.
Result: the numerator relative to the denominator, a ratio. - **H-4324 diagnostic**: 0.12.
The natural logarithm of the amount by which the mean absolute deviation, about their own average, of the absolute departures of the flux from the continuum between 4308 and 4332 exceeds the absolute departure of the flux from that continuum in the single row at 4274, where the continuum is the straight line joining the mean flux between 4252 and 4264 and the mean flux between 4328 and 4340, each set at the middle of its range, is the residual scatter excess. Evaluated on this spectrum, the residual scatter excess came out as 0.3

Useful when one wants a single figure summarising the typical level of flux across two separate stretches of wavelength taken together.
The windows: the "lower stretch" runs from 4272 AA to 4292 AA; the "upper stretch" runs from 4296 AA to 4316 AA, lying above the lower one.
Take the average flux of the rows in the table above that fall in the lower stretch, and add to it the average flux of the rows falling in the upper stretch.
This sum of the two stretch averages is 56.8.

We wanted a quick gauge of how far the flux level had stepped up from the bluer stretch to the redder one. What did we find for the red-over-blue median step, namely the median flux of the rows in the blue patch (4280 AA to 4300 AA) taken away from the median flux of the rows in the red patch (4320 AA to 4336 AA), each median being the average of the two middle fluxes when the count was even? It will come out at -3.3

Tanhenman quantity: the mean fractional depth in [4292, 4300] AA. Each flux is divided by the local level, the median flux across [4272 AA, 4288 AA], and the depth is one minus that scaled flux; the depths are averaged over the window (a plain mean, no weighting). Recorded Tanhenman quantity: 0.10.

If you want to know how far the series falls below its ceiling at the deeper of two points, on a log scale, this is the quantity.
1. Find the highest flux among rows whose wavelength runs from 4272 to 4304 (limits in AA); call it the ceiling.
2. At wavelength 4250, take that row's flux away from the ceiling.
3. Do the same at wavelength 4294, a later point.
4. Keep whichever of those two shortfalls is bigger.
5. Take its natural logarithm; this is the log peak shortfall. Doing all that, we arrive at 1.7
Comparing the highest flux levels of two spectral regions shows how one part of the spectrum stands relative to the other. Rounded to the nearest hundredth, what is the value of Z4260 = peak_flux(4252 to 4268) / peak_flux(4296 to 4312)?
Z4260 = 0.98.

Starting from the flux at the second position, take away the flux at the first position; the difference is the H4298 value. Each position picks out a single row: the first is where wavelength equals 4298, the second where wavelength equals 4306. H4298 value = 4.4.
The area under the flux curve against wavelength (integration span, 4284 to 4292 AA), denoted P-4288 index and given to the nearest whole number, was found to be 239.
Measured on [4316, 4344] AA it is 698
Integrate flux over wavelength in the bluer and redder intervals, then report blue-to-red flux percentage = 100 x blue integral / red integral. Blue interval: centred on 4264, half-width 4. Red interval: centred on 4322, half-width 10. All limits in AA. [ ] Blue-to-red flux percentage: 45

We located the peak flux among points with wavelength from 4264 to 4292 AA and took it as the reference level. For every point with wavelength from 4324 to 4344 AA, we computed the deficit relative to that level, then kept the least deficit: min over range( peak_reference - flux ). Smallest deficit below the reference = 5.5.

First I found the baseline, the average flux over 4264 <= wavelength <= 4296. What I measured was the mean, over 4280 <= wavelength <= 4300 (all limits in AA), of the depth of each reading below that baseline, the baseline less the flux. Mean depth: 0.8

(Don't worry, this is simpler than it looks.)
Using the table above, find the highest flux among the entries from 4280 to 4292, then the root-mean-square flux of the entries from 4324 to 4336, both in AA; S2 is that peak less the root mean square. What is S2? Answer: 6.1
